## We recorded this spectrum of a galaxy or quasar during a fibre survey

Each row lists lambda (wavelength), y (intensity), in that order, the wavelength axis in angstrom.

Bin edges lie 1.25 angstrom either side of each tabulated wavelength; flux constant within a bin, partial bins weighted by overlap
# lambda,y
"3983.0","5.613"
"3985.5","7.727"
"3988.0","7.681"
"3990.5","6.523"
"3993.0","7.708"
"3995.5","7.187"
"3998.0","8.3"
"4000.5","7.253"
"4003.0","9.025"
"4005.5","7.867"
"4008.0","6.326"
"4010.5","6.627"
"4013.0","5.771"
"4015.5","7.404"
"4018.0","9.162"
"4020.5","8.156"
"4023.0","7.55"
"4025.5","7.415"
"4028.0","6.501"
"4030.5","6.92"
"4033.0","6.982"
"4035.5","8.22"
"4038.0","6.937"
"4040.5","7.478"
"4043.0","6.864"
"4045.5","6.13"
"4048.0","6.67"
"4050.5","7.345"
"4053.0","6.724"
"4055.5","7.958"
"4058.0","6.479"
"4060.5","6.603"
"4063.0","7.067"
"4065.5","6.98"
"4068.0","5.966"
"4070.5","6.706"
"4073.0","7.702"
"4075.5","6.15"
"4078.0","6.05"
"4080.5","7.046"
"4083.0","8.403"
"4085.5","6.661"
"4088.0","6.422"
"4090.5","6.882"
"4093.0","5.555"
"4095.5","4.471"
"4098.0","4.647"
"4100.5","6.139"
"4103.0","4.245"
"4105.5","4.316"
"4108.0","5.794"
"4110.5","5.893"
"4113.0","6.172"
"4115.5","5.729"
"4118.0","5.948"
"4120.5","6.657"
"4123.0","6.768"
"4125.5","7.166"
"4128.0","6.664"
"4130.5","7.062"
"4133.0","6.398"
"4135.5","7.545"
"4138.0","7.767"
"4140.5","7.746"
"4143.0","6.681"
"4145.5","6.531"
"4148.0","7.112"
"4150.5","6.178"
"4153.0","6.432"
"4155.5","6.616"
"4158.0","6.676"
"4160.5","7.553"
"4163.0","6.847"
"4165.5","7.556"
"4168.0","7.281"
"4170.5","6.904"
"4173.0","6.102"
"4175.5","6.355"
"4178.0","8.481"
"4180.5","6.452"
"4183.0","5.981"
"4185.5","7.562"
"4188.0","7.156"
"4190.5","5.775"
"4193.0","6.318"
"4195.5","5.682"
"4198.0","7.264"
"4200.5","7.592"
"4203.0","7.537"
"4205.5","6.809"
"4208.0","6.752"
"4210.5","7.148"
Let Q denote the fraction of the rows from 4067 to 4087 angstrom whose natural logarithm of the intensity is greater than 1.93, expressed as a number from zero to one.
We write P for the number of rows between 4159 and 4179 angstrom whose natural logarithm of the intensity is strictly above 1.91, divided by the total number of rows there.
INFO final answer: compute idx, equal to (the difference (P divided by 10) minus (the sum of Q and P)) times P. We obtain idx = -0.79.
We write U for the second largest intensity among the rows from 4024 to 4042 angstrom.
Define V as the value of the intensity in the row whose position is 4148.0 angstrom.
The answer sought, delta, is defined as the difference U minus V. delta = 0.4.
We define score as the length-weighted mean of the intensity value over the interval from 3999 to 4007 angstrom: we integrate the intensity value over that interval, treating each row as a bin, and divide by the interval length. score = 8.0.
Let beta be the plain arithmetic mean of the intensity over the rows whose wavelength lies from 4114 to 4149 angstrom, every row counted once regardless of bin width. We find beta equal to 6.84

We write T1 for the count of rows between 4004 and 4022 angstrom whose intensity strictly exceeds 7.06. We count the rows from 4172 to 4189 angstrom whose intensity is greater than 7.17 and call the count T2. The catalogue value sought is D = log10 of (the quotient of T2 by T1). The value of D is -0.3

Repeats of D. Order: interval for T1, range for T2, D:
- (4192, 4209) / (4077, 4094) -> -0.5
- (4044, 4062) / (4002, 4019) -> 0.3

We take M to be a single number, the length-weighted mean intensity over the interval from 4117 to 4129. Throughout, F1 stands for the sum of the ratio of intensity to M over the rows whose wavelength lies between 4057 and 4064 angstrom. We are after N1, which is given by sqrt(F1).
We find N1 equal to 1.74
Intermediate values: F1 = 3.0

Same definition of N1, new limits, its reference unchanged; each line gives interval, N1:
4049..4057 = 1.82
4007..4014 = 1.68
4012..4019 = 1.83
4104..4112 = 1.55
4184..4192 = 1.75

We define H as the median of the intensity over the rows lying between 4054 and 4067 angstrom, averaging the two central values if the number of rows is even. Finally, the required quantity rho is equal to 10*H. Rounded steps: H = 7.0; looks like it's 70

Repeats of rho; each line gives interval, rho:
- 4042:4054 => 67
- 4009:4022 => 74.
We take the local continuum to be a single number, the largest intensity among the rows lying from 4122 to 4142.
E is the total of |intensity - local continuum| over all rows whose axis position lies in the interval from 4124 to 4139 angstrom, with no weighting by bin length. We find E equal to 4.0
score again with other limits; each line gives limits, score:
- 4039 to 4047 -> 6.8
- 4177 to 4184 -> 7.0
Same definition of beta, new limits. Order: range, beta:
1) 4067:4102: 6.34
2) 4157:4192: 6.91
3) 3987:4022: 7.50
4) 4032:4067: 7.03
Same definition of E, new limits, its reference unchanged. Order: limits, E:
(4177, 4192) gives 6.6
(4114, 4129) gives 7.7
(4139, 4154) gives 5.9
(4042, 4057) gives 5.3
